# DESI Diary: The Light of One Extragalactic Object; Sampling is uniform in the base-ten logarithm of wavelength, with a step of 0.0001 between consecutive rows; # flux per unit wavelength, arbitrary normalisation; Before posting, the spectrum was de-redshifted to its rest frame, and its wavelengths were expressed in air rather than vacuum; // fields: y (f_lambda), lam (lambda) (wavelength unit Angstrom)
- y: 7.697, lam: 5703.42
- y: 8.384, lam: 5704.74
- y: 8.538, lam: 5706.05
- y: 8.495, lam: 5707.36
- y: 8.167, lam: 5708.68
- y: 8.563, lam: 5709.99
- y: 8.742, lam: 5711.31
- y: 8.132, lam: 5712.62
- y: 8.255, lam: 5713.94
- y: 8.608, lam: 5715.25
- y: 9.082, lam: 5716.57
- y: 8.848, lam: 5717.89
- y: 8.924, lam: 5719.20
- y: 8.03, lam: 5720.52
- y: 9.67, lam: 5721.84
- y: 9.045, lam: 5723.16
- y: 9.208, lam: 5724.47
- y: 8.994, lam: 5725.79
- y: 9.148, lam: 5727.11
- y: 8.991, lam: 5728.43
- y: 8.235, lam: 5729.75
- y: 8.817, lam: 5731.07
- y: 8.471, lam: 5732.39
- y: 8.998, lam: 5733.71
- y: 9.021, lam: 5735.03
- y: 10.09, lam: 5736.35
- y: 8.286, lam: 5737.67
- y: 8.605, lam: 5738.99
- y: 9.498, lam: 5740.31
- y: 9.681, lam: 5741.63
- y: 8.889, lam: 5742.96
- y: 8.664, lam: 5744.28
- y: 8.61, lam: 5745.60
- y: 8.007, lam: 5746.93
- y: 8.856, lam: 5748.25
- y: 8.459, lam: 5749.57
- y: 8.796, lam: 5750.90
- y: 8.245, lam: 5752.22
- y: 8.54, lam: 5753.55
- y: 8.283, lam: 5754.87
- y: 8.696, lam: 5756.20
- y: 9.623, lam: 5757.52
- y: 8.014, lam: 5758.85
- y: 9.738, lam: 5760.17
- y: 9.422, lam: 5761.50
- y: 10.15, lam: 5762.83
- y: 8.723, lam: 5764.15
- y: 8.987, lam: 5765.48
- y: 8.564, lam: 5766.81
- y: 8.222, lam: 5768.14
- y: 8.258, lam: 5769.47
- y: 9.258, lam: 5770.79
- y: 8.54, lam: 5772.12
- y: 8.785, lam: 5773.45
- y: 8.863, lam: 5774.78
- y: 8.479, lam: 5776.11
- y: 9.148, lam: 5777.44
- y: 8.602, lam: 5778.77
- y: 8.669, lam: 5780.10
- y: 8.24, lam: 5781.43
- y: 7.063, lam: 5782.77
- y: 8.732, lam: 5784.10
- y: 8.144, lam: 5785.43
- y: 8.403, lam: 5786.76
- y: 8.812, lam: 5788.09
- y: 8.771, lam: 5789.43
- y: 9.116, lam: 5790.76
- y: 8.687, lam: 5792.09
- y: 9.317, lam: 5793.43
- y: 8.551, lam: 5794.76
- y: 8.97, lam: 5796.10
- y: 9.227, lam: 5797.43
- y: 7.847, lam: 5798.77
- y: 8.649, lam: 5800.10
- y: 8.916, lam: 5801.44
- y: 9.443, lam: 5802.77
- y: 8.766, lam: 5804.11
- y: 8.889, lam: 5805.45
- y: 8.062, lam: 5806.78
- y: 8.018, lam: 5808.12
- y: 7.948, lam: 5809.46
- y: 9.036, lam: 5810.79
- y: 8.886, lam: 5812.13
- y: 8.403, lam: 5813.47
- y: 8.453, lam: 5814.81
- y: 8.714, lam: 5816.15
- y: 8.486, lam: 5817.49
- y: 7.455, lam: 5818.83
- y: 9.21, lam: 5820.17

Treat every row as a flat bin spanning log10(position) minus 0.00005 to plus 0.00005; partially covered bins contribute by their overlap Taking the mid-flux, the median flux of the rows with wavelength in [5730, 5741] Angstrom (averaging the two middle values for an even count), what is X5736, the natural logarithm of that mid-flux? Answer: 2.19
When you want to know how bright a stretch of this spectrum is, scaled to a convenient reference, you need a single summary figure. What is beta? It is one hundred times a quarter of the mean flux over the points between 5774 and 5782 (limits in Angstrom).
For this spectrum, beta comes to 217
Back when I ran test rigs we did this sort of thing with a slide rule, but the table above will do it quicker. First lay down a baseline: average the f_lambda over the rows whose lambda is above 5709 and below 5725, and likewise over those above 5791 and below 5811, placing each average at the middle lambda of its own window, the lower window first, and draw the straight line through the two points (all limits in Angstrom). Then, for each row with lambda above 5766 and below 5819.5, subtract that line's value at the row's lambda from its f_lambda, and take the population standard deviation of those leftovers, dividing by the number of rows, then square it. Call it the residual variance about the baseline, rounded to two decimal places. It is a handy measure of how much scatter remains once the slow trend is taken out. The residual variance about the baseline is 0.24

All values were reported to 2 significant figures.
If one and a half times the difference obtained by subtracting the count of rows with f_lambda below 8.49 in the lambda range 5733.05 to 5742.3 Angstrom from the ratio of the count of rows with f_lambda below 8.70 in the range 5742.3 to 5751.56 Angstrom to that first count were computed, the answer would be 4.5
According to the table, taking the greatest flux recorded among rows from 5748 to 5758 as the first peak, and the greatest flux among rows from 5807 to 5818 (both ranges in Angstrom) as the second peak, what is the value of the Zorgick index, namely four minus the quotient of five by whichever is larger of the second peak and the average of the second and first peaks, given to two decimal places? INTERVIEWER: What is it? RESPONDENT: 3.46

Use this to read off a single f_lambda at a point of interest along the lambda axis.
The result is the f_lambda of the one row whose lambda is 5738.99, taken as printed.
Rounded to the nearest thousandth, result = 8.605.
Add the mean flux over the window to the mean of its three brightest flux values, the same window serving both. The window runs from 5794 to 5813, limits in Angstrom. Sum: 17.9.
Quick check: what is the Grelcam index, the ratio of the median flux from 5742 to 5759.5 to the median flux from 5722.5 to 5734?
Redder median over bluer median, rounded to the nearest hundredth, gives 0.96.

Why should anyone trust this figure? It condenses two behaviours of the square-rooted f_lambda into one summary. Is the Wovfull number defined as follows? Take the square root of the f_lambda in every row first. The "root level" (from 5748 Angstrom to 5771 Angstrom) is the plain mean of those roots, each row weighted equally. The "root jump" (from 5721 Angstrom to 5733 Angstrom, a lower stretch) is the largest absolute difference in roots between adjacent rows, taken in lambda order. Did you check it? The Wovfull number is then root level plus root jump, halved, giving 1.55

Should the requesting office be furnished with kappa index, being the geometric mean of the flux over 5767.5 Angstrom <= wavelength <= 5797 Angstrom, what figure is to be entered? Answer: 8.61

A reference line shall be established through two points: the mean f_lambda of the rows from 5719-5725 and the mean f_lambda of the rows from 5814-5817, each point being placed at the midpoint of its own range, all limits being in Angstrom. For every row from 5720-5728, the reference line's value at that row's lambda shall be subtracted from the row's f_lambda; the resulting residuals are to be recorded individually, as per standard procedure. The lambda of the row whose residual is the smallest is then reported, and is 5720.52 Angstrom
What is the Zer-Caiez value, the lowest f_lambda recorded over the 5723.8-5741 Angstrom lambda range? 8.235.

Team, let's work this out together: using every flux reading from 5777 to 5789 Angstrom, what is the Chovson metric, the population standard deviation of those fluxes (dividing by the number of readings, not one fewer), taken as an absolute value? 0.56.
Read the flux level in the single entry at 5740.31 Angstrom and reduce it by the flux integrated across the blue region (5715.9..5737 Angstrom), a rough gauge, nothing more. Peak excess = -180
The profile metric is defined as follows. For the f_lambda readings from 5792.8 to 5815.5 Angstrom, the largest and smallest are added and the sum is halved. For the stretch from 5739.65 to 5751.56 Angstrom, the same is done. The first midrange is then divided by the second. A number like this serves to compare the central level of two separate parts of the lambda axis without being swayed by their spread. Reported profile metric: 0.98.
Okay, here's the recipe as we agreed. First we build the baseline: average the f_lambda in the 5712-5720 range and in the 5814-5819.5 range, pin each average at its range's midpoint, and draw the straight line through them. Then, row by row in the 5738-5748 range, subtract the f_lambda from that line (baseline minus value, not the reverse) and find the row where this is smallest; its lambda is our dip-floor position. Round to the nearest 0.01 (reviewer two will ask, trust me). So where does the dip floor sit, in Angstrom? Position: 5741.63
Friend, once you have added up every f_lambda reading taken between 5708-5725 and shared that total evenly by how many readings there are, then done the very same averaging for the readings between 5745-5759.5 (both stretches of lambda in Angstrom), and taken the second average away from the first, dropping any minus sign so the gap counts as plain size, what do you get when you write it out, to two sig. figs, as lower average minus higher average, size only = 0.16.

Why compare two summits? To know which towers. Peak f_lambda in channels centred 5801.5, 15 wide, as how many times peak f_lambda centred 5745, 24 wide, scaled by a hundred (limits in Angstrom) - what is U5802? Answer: 94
